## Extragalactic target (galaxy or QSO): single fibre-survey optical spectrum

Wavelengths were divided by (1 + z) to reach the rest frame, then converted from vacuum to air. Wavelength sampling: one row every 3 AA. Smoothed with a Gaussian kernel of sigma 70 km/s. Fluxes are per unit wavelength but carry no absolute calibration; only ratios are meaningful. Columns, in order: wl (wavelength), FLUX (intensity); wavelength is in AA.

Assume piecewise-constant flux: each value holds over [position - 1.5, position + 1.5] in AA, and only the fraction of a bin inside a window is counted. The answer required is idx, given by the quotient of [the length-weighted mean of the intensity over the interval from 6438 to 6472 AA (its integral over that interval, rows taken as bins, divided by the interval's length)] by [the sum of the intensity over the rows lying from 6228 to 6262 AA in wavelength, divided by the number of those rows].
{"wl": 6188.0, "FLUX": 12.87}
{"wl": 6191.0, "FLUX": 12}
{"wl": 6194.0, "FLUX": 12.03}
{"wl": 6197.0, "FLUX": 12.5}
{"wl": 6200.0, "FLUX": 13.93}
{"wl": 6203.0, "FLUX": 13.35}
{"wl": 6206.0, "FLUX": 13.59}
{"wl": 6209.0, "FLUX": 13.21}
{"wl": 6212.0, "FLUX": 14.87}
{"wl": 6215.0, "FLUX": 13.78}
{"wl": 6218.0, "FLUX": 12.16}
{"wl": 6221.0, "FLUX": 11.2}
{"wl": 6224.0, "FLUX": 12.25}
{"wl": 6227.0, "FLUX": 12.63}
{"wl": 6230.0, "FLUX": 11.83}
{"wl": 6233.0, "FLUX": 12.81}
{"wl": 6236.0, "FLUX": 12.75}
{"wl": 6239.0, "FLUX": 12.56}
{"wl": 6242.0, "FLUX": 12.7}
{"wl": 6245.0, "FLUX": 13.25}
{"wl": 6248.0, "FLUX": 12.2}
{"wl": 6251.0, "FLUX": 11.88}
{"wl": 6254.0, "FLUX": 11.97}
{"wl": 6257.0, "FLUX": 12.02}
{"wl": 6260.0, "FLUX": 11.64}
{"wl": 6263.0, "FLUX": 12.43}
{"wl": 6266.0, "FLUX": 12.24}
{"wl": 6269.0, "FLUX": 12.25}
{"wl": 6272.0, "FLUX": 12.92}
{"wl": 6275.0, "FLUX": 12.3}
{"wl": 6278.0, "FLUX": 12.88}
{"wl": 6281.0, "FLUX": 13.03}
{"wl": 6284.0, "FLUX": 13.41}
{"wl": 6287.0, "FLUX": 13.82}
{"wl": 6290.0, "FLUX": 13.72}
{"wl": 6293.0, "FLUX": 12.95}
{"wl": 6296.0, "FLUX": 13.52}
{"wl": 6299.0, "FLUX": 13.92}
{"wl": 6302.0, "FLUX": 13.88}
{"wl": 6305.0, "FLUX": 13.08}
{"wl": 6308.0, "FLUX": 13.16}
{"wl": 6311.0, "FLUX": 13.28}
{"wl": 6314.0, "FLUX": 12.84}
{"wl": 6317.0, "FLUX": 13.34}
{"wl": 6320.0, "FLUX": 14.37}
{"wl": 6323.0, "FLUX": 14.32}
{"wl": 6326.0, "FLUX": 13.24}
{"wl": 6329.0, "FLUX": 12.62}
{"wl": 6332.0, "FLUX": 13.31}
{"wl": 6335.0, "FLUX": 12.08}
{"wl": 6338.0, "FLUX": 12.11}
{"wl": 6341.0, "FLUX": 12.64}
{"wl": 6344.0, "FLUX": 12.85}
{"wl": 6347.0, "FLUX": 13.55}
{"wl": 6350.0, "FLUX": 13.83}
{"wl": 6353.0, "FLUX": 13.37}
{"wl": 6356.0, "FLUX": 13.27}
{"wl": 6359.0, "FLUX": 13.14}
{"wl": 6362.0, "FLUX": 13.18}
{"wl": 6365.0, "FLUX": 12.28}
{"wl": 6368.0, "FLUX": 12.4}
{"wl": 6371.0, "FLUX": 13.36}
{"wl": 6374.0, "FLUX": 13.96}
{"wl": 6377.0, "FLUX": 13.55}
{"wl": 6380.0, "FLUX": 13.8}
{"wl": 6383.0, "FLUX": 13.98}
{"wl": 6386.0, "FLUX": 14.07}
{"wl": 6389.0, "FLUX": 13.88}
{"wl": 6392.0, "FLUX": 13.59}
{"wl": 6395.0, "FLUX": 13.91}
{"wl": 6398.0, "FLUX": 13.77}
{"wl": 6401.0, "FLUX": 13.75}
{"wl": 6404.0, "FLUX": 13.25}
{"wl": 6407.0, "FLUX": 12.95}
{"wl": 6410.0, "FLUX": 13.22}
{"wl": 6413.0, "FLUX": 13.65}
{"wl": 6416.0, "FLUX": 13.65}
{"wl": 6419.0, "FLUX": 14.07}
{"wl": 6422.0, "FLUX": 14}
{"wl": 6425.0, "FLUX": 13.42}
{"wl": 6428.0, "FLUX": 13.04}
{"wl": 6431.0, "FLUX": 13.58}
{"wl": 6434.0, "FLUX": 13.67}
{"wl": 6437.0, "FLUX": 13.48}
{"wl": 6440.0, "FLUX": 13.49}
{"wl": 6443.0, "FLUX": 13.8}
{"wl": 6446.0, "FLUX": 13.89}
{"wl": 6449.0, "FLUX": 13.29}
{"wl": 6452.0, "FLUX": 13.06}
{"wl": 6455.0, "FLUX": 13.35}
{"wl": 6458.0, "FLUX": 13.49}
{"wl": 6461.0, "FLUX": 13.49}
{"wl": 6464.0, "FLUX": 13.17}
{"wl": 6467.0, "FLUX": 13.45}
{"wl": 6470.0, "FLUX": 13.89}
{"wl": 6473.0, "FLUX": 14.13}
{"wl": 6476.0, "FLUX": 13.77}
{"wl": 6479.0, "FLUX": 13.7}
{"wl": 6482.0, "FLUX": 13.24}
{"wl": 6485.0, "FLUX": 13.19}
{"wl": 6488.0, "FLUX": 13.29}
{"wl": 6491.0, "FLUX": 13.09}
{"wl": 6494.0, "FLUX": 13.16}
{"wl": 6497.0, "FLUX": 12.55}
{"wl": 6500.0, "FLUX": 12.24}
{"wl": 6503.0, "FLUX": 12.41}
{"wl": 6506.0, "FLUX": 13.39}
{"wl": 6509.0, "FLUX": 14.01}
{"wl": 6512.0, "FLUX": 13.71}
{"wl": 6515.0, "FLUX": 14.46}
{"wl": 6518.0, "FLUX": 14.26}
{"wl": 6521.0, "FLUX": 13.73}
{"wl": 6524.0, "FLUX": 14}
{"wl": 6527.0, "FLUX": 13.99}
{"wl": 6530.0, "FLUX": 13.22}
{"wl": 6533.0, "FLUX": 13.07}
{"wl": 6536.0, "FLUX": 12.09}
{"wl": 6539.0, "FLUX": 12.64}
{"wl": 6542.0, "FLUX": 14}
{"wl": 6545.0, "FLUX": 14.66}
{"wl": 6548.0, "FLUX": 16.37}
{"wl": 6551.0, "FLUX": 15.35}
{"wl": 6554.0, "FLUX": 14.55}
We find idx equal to 1.09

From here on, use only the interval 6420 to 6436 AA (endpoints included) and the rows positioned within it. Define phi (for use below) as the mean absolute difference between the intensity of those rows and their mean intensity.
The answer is 0.25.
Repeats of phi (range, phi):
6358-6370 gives 0.41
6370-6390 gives 0.20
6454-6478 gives 0.25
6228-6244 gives 0.28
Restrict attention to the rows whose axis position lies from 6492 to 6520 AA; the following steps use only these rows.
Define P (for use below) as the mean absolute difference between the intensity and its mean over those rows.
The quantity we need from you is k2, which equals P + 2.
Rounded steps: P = 0.7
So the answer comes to 2.68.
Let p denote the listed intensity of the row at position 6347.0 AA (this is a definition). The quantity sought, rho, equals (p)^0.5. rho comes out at 3.68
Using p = 13.55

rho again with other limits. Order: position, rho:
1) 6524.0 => 3.74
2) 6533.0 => 3.62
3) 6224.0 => 3.50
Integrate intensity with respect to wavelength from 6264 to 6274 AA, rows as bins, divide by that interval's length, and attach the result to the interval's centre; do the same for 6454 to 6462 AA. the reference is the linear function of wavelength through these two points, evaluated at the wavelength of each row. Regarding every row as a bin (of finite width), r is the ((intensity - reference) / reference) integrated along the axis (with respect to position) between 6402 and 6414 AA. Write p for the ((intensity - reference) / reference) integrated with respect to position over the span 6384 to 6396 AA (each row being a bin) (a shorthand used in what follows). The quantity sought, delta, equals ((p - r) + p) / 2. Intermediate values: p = 0.7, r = 0.08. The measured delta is 0.7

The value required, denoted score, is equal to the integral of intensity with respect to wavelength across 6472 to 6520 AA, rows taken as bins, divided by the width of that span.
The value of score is 13.4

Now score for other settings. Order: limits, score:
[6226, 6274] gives 12.4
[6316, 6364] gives 13.2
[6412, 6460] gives 13.6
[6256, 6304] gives 12.9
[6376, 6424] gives 13.7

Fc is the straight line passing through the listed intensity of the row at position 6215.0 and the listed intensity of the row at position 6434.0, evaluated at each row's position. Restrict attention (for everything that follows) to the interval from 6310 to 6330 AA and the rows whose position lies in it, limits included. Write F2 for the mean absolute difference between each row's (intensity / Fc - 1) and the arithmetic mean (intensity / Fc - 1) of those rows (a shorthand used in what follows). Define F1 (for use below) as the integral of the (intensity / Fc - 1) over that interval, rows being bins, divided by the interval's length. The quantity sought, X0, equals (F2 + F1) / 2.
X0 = 0.009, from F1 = -0.02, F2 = 0.038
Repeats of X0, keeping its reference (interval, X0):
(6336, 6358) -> -0.006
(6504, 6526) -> 0.020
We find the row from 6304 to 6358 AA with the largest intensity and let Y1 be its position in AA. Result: 6320.0 AA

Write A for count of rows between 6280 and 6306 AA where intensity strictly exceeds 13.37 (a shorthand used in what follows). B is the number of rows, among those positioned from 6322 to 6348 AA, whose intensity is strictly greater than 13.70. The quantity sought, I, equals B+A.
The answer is 7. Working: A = 6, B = 1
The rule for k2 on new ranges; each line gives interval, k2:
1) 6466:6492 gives 2.31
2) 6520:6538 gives 2.56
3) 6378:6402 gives 2.12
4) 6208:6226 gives 3.04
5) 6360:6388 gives 2.53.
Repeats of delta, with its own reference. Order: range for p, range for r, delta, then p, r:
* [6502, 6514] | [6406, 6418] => -0.3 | -0.2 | 0.19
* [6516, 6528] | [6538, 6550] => -0.1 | 0.2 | 0.55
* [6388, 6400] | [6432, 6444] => 0.5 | 0.6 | 0.23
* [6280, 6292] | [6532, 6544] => 1.3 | 0.9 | -0.73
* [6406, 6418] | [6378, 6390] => -0.2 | 0.2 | 0.79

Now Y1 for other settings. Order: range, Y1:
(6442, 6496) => 6473.0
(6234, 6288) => 6287.0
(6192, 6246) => 6212.0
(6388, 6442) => 6419.0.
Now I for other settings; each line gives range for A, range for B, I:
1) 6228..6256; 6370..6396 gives 6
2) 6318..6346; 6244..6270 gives 2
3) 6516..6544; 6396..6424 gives 9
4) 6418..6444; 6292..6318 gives 10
